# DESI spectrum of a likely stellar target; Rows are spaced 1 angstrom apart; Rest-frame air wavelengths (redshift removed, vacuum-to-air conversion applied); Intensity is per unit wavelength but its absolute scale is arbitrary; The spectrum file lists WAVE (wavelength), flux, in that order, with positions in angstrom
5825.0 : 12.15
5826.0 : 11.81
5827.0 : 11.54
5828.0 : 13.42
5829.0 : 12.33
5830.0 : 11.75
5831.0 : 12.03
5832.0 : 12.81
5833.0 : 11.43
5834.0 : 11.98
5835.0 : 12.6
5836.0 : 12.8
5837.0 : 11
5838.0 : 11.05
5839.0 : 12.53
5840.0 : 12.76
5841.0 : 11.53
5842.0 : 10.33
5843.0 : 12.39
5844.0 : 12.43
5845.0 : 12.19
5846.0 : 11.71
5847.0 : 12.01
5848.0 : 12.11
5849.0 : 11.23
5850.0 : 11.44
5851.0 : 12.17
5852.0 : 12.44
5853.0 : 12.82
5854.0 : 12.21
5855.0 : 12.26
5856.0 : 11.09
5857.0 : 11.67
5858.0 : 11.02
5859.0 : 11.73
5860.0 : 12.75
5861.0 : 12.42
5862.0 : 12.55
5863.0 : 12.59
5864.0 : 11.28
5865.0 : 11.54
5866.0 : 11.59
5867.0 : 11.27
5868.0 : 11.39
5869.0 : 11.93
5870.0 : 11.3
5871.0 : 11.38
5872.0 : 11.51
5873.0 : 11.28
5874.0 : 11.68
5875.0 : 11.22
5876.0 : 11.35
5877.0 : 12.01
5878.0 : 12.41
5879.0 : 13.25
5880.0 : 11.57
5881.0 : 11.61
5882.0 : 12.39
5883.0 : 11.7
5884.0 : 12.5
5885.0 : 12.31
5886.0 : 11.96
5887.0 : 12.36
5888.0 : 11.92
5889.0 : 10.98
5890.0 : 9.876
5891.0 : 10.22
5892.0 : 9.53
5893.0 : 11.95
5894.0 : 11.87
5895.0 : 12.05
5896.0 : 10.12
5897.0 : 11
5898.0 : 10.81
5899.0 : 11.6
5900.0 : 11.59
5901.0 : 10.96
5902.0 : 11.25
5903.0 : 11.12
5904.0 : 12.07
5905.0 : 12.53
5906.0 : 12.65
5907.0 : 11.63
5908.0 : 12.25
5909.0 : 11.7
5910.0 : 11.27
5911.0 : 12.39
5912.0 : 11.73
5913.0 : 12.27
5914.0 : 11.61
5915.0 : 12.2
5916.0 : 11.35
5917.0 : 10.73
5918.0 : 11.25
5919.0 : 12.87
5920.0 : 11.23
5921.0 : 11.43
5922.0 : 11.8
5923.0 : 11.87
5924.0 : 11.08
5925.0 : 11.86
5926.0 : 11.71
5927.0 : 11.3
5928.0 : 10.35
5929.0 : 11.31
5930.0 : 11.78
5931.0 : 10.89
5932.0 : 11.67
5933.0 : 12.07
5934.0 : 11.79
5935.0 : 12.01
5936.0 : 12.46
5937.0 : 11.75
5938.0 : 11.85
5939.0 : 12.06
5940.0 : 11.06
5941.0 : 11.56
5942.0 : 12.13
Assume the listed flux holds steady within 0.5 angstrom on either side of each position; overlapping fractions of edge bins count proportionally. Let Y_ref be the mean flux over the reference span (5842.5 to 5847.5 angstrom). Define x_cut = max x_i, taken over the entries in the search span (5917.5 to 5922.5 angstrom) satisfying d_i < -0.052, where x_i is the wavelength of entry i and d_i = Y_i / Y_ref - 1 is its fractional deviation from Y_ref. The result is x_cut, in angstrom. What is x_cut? 5921.0 angstrom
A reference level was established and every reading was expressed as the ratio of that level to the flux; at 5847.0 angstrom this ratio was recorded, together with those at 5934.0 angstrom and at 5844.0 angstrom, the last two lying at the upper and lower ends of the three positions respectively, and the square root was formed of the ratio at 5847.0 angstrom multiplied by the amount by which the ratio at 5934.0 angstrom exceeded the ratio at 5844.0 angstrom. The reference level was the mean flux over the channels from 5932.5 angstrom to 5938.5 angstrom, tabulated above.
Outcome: 0.23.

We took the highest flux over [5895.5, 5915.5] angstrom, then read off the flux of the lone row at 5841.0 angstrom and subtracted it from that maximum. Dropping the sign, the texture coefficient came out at 1.1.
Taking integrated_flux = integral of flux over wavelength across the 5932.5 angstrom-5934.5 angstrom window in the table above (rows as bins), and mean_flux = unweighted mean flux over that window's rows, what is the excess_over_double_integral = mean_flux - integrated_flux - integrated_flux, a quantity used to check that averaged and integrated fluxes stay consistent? -35.8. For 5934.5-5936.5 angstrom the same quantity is -36.7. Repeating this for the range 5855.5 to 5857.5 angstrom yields -34.1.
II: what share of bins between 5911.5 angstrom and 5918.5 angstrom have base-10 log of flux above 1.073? 0.3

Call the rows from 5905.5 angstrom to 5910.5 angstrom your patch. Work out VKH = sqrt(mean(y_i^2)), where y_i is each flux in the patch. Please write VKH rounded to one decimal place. 11.9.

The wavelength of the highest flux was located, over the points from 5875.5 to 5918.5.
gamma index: 5879.0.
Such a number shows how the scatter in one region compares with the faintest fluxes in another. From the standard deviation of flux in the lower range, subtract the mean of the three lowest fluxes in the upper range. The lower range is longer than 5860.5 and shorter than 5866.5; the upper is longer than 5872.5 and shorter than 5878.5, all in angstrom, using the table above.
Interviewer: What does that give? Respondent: -10.7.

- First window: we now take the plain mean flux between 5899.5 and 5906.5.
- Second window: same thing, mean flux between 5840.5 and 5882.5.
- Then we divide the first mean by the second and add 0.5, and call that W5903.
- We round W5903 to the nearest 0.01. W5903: 1.49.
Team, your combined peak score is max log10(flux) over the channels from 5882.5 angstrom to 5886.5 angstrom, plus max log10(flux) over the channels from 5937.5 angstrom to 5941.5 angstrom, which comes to 2.18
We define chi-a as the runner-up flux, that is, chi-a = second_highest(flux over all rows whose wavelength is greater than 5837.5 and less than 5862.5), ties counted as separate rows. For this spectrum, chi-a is 12.76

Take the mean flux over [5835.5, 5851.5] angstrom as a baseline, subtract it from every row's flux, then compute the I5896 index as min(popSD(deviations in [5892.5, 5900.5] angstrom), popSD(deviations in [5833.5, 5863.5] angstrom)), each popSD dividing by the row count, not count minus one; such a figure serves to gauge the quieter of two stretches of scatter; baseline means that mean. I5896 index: 0.63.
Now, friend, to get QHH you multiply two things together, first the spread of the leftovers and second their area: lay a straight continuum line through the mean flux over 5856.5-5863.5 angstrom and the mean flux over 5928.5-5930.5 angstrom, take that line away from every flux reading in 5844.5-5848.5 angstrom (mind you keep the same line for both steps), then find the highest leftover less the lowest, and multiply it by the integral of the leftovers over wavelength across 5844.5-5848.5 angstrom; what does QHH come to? -0.4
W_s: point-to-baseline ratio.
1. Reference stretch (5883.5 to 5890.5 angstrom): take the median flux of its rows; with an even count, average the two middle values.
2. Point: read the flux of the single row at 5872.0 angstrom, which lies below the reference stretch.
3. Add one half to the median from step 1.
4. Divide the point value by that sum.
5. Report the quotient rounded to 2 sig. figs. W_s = 0.92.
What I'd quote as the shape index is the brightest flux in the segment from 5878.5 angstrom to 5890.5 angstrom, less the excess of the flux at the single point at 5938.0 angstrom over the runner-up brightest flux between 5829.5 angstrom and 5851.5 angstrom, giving 14.2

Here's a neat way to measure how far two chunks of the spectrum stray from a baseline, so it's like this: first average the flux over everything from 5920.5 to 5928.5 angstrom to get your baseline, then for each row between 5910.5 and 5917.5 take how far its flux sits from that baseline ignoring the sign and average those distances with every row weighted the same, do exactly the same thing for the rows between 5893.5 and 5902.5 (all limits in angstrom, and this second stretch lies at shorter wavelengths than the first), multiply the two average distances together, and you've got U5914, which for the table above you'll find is 0.27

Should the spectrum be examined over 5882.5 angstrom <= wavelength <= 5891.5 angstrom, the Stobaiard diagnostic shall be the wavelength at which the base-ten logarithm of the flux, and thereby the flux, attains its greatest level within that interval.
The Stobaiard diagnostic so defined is 5884.0 angstrom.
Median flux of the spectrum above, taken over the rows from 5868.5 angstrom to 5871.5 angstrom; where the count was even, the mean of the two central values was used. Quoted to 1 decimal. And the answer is 11.4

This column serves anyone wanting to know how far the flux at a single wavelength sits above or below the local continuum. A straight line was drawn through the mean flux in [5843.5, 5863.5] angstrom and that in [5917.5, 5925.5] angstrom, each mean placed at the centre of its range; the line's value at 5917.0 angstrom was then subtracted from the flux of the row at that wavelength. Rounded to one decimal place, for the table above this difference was -1.0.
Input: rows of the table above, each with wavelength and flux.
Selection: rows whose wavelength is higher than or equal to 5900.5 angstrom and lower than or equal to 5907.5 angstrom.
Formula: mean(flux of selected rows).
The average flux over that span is 11.74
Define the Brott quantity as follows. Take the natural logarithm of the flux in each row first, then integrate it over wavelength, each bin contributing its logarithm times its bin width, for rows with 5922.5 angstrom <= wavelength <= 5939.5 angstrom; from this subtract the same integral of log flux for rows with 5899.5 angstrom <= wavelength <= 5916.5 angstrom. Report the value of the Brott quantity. -0.24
